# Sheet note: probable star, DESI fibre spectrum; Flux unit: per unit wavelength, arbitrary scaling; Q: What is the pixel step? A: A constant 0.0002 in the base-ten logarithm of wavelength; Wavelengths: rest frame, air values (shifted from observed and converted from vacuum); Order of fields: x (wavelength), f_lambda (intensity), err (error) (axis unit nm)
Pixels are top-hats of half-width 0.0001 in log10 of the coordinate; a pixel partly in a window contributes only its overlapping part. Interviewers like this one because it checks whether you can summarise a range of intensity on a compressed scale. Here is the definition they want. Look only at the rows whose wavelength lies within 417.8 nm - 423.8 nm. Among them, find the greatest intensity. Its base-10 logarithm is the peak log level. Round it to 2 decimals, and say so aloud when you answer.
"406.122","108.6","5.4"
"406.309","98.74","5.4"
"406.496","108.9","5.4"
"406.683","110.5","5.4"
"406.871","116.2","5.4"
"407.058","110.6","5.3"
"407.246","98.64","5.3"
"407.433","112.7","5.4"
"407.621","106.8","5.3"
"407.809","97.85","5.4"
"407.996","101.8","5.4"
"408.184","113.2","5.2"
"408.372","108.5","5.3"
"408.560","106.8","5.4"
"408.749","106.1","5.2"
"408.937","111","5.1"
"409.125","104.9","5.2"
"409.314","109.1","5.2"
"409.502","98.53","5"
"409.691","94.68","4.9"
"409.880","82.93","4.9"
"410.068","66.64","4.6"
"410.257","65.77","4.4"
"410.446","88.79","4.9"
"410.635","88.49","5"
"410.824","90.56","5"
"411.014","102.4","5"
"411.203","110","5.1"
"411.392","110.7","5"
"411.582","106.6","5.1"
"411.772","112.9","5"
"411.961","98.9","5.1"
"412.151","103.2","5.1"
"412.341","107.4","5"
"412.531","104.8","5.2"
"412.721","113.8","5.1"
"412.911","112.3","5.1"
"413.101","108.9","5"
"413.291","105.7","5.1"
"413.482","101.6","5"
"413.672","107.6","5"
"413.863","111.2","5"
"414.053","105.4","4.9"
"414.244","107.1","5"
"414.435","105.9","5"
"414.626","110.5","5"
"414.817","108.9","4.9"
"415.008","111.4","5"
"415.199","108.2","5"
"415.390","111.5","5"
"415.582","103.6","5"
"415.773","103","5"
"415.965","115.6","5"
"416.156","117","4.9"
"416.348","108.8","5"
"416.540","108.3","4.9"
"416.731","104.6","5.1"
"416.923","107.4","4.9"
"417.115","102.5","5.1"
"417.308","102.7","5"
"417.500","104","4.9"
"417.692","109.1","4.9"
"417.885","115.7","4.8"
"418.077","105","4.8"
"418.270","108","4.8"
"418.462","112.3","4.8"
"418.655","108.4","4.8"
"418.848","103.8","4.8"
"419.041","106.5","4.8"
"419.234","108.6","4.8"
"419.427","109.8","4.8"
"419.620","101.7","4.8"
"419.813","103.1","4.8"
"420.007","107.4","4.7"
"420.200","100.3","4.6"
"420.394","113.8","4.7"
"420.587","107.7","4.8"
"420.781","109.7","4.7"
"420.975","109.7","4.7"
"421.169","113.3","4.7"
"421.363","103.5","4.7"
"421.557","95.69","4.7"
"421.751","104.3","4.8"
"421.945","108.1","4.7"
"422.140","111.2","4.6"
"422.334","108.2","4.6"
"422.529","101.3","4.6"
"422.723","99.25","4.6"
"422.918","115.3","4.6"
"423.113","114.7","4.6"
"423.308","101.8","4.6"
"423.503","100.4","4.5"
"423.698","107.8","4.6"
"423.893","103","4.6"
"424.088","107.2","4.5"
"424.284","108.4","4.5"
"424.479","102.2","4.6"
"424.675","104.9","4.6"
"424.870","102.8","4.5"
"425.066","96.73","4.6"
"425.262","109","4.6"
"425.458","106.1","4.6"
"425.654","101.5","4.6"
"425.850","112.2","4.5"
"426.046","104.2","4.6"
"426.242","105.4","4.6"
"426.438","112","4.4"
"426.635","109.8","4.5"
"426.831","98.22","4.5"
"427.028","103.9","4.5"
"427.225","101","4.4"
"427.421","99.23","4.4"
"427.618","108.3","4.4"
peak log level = 2.06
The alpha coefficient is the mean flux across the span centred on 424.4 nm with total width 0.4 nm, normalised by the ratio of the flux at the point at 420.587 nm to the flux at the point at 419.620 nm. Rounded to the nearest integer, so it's 99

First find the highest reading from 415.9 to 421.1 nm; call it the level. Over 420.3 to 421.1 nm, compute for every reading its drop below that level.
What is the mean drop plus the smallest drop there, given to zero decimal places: 10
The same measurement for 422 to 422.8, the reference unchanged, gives 18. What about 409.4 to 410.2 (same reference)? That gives 50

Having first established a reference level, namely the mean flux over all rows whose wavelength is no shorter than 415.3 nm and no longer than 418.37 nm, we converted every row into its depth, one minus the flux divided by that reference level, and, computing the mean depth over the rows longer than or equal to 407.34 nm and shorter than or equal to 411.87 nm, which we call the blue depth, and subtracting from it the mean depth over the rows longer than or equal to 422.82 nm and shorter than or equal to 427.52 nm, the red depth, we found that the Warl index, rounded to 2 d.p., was 0.05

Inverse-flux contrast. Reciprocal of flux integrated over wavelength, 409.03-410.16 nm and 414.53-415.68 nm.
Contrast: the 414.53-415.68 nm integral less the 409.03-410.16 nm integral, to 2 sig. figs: -0.0020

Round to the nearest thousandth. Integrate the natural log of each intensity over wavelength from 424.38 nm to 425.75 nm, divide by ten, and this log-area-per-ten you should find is 0.635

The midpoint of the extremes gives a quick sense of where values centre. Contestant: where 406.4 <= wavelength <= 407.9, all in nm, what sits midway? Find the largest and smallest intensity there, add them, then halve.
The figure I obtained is 107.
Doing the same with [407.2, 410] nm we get 98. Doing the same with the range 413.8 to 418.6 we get 110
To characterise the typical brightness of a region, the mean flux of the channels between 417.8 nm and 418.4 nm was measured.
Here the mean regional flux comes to 110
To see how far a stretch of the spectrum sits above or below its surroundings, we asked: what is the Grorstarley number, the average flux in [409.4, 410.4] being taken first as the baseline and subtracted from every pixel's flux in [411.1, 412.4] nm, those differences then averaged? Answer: 25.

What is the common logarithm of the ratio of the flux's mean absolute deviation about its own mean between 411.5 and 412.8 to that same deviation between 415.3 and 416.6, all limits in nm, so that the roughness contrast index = 0.0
